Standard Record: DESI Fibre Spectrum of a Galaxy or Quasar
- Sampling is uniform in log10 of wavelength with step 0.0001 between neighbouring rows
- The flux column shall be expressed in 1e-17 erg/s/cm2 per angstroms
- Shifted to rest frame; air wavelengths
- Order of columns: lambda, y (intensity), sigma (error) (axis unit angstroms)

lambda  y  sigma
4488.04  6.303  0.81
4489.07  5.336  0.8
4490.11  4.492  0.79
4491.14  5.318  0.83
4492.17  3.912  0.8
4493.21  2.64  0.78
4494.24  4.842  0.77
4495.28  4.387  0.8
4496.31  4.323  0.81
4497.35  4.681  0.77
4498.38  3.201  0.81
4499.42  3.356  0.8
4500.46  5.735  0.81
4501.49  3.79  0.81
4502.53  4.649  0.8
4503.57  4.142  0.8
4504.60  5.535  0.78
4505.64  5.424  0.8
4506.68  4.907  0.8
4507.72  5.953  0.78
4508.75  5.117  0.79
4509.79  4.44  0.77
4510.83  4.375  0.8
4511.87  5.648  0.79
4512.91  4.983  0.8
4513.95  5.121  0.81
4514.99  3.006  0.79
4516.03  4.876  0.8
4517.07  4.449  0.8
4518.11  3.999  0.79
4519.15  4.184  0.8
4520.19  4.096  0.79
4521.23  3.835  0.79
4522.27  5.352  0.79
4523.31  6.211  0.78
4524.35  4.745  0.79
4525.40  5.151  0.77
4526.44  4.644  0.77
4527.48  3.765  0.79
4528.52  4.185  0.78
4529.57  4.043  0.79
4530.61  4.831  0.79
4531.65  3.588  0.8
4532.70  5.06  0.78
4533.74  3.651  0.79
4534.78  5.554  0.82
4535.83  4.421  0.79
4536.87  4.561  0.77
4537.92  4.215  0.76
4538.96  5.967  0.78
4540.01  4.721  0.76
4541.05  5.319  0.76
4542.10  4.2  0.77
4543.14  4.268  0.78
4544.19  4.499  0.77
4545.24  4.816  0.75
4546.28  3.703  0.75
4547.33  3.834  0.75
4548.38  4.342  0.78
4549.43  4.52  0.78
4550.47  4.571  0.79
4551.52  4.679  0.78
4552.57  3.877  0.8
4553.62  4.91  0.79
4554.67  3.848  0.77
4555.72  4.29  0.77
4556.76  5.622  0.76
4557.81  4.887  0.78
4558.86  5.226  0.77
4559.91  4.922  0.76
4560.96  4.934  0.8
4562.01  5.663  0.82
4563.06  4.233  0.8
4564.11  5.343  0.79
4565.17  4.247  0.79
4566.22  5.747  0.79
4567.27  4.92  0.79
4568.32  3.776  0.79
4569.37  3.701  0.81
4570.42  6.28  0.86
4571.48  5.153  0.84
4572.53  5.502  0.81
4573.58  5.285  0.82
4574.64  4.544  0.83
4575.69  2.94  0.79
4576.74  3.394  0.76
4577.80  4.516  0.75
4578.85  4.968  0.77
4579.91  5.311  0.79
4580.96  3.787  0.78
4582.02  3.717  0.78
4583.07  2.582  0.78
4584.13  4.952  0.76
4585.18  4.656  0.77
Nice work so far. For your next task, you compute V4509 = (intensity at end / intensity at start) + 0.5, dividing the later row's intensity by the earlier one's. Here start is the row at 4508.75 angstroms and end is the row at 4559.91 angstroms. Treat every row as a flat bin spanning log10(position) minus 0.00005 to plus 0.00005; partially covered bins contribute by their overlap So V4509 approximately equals 1.46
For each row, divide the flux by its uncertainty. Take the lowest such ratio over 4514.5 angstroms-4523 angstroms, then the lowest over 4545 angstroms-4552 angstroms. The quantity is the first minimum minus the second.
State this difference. -1.1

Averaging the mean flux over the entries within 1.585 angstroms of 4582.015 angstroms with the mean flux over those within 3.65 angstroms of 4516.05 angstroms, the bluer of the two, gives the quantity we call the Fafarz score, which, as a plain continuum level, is 3.9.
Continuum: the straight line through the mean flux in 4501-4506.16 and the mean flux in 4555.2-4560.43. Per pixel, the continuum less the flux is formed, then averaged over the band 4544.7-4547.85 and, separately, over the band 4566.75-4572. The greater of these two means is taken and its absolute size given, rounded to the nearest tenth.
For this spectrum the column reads 0.8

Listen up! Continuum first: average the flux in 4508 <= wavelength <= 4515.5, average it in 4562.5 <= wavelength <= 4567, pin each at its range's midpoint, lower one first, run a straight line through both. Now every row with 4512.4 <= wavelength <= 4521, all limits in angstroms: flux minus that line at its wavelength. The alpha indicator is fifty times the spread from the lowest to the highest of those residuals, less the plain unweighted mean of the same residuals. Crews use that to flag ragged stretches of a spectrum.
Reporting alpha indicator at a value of 106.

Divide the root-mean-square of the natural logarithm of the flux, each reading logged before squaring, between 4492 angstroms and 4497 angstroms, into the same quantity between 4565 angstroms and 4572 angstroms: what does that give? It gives 1.131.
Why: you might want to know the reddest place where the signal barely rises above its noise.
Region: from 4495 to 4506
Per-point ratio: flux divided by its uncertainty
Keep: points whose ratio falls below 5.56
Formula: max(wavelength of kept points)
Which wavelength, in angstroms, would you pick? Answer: 4503.57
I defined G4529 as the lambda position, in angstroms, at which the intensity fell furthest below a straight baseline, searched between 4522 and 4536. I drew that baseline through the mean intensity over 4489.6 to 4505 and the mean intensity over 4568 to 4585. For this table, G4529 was 4531.65 angstroms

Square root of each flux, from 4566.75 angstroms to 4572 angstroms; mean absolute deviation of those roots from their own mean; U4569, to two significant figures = 0.19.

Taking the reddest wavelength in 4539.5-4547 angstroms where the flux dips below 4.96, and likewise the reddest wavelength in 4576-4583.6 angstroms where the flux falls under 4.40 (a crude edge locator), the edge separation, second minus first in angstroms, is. 36.8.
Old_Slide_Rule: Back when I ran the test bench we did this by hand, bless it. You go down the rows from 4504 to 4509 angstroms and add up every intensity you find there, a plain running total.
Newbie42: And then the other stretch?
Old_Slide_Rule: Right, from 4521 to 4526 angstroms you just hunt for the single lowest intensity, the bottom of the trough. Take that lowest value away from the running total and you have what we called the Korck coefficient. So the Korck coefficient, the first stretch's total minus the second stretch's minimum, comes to 23.1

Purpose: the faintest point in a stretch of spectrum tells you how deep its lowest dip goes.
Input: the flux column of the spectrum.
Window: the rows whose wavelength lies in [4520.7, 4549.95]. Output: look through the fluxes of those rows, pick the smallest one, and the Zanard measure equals 3.588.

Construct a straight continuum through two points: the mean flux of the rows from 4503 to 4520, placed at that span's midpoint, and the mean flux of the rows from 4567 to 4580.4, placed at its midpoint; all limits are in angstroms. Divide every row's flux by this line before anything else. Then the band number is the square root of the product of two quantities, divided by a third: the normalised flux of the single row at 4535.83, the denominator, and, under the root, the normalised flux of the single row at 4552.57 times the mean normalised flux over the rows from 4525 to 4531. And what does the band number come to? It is 0.94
